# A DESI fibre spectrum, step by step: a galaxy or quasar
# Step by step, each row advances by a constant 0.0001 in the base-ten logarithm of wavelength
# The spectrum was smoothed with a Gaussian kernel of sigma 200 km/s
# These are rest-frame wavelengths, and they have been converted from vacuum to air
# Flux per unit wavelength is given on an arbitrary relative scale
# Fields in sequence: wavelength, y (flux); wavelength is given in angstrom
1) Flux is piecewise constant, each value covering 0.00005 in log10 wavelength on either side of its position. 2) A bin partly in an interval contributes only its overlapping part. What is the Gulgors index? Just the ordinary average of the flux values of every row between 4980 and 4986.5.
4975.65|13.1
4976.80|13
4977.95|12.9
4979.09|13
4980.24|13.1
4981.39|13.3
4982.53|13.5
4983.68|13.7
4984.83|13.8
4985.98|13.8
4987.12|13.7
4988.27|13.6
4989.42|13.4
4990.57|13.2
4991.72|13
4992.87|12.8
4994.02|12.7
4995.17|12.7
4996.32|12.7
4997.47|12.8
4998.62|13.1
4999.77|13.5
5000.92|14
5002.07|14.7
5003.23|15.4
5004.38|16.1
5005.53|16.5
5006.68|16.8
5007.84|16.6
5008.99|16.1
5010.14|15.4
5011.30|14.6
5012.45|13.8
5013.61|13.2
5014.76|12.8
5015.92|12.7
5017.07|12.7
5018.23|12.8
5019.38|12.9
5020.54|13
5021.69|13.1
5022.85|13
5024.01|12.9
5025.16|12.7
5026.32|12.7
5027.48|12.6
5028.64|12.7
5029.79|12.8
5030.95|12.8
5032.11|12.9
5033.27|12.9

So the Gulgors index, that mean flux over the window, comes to 13.5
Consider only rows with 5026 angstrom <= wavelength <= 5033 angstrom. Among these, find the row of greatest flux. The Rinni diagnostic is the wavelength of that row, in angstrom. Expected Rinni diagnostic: 5032.11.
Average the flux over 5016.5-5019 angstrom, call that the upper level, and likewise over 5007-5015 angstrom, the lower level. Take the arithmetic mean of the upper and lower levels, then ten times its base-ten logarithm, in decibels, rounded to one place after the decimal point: 11.4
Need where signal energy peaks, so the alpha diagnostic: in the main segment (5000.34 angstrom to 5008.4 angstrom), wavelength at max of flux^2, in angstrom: 5006.68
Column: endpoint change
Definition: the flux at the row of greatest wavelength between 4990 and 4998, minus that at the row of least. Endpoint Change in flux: -0.4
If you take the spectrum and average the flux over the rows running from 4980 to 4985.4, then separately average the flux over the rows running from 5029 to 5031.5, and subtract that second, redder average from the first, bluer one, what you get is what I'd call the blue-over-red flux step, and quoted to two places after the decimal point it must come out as 0.68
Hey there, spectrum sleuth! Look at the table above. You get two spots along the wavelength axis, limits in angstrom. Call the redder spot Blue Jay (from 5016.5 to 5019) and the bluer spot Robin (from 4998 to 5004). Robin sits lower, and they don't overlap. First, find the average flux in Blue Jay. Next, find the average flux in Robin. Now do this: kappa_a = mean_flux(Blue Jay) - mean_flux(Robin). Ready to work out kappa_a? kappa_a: -1.4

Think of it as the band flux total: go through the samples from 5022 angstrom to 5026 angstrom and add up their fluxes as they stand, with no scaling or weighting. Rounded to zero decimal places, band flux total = 39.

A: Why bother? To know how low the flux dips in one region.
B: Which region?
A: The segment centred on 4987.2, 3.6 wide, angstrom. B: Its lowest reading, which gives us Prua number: 13.6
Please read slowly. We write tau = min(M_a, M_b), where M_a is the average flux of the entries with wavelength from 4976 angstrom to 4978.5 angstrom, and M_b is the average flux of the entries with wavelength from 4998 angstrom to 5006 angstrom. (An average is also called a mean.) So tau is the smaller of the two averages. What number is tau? 12.9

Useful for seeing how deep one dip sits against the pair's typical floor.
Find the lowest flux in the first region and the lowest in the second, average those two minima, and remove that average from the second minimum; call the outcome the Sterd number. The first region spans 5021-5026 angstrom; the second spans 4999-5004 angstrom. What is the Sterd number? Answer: 0.40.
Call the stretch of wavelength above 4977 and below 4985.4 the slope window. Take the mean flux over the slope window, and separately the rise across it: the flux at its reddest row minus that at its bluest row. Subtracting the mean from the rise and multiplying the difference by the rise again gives -11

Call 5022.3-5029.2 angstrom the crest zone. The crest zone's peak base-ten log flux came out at 1.11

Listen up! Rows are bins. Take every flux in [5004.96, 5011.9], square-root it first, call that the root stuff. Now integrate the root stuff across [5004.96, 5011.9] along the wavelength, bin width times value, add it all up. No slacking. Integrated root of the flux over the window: 27.7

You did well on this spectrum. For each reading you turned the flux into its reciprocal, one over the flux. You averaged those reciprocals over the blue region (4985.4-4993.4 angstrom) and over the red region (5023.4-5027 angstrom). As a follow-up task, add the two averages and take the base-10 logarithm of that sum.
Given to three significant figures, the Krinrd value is -0.815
